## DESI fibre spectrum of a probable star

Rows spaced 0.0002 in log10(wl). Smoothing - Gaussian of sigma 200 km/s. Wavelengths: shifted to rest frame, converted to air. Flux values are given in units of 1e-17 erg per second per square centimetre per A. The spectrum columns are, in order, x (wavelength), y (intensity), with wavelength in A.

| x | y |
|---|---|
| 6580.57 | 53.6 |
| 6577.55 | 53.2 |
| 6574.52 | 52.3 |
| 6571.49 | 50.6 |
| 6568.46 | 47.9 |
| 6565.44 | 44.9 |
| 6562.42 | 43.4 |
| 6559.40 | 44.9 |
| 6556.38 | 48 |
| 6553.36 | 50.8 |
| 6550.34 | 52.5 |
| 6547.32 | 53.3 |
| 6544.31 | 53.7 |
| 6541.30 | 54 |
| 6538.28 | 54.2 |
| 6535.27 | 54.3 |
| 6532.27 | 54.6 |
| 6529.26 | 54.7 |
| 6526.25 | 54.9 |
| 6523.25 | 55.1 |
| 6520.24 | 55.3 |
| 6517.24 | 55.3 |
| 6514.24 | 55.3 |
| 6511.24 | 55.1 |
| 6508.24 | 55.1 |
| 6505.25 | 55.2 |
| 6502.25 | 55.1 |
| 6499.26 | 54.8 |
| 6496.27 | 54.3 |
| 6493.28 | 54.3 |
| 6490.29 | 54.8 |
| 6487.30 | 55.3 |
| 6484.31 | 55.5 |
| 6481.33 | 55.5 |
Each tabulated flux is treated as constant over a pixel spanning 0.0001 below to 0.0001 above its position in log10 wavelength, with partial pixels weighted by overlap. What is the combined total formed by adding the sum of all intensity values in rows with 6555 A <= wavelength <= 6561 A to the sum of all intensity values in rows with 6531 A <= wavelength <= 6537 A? 202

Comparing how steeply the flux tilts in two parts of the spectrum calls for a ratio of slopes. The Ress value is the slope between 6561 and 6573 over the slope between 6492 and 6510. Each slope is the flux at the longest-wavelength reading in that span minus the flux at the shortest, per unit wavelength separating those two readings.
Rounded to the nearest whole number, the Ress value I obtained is 15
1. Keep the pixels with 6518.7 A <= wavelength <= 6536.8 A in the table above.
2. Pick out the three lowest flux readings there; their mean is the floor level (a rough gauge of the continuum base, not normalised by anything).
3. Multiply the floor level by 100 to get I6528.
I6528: 5453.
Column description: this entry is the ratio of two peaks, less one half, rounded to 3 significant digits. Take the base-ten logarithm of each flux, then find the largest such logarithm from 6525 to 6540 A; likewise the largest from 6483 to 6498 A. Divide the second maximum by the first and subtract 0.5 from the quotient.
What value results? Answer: 0.503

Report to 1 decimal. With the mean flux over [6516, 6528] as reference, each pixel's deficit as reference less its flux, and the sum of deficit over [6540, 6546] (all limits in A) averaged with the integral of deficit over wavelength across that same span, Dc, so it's 5.2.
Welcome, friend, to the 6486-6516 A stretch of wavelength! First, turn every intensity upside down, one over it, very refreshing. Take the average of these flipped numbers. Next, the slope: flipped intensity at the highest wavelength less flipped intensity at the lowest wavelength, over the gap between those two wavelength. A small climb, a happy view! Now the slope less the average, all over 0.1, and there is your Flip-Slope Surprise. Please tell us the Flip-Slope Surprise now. -0.1821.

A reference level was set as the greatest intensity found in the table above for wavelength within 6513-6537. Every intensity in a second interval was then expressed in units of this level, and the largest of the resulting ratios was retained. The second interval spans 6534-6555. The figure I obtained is 0.98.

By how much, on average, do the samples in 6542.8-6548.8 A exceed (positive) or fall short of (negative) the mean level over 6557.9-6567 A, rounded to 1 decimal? 9.1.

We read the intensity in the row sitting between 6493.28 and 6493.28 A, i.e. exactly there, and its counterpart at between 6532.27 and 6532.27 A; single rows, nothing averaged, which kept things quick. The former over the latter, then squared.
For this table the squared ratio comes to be 0.99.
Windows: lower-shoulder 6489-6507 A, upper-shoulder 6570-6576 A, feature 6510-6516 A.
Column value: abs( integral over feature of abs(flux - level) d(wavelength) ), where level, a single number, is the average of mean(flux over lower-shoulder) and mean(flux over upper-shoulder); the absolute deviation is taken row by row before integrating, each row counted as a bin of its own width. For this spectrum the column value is 13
